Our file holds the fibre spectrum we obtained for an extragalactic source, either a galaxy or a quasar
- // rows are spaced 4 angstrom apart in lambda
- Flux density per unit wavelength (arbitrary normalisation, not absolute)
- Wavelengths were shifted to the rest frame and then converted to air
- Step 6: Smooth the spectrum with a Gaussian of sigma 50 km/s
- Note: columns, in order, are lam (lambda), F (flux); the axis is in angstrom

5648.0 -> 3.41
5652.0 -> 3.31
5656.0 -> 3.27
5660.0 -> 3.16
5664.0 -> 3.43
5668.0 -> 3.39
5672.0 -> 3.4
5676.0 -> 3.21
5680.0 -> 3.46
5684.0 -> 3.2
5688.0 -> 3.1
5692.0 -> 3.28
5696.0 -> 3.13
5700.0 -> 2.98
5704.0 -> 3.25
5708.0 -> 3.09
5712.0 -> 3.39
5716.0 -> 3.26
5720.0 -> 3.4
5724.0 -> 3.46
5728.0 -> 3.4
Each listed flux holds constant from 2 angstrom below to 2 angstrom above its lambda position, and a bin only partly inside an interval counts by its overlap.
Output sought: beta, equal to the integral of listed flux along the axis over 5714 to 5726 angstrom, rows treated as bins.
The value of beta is 40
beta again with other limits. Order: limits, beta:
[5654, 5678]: 79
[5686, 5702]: 50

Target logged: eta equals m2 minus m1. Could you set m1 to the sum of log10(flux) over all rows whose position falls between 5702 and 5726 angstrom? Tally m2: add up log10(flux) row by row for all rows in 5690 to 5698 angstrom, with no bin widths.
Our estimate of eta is -2.1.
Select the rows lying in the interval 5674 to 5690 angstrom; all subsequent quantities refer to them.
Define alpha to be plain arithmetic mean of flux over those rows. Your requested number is 3.24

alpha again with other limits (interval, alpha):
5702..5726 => 3.31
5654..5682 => 3.33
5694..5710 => 3.11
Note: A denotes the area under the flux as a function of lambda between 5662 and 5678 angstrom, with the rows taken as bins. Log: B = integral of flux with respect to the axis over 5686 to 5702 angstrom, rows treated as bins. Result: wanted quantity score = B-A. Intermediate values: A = 53.7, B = 50.0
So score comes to -3.8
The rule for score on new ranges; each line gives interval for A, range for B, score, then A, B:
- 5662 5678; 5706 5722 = -1.2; 53.7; 52.6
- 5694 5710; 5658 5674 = 3.7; 49.8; 53.5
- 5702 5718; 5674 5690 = -0.1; 52.0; 51.9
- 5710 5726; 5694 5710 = -4.2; 54.0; 49.8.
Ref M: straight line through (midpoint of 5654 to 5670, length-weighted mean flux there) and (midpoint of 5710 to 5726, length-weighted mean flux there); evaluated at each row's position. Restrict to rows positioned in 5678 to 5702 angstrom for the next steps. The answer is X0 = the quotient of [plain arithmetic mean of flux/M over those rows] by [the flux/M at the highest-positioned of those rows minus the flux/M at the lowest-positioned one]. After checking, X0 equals -6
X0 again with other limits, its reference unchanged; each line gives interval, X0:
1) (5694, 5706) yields 28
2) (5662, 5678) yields -14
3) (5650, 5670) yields 54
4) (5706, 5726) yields 9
